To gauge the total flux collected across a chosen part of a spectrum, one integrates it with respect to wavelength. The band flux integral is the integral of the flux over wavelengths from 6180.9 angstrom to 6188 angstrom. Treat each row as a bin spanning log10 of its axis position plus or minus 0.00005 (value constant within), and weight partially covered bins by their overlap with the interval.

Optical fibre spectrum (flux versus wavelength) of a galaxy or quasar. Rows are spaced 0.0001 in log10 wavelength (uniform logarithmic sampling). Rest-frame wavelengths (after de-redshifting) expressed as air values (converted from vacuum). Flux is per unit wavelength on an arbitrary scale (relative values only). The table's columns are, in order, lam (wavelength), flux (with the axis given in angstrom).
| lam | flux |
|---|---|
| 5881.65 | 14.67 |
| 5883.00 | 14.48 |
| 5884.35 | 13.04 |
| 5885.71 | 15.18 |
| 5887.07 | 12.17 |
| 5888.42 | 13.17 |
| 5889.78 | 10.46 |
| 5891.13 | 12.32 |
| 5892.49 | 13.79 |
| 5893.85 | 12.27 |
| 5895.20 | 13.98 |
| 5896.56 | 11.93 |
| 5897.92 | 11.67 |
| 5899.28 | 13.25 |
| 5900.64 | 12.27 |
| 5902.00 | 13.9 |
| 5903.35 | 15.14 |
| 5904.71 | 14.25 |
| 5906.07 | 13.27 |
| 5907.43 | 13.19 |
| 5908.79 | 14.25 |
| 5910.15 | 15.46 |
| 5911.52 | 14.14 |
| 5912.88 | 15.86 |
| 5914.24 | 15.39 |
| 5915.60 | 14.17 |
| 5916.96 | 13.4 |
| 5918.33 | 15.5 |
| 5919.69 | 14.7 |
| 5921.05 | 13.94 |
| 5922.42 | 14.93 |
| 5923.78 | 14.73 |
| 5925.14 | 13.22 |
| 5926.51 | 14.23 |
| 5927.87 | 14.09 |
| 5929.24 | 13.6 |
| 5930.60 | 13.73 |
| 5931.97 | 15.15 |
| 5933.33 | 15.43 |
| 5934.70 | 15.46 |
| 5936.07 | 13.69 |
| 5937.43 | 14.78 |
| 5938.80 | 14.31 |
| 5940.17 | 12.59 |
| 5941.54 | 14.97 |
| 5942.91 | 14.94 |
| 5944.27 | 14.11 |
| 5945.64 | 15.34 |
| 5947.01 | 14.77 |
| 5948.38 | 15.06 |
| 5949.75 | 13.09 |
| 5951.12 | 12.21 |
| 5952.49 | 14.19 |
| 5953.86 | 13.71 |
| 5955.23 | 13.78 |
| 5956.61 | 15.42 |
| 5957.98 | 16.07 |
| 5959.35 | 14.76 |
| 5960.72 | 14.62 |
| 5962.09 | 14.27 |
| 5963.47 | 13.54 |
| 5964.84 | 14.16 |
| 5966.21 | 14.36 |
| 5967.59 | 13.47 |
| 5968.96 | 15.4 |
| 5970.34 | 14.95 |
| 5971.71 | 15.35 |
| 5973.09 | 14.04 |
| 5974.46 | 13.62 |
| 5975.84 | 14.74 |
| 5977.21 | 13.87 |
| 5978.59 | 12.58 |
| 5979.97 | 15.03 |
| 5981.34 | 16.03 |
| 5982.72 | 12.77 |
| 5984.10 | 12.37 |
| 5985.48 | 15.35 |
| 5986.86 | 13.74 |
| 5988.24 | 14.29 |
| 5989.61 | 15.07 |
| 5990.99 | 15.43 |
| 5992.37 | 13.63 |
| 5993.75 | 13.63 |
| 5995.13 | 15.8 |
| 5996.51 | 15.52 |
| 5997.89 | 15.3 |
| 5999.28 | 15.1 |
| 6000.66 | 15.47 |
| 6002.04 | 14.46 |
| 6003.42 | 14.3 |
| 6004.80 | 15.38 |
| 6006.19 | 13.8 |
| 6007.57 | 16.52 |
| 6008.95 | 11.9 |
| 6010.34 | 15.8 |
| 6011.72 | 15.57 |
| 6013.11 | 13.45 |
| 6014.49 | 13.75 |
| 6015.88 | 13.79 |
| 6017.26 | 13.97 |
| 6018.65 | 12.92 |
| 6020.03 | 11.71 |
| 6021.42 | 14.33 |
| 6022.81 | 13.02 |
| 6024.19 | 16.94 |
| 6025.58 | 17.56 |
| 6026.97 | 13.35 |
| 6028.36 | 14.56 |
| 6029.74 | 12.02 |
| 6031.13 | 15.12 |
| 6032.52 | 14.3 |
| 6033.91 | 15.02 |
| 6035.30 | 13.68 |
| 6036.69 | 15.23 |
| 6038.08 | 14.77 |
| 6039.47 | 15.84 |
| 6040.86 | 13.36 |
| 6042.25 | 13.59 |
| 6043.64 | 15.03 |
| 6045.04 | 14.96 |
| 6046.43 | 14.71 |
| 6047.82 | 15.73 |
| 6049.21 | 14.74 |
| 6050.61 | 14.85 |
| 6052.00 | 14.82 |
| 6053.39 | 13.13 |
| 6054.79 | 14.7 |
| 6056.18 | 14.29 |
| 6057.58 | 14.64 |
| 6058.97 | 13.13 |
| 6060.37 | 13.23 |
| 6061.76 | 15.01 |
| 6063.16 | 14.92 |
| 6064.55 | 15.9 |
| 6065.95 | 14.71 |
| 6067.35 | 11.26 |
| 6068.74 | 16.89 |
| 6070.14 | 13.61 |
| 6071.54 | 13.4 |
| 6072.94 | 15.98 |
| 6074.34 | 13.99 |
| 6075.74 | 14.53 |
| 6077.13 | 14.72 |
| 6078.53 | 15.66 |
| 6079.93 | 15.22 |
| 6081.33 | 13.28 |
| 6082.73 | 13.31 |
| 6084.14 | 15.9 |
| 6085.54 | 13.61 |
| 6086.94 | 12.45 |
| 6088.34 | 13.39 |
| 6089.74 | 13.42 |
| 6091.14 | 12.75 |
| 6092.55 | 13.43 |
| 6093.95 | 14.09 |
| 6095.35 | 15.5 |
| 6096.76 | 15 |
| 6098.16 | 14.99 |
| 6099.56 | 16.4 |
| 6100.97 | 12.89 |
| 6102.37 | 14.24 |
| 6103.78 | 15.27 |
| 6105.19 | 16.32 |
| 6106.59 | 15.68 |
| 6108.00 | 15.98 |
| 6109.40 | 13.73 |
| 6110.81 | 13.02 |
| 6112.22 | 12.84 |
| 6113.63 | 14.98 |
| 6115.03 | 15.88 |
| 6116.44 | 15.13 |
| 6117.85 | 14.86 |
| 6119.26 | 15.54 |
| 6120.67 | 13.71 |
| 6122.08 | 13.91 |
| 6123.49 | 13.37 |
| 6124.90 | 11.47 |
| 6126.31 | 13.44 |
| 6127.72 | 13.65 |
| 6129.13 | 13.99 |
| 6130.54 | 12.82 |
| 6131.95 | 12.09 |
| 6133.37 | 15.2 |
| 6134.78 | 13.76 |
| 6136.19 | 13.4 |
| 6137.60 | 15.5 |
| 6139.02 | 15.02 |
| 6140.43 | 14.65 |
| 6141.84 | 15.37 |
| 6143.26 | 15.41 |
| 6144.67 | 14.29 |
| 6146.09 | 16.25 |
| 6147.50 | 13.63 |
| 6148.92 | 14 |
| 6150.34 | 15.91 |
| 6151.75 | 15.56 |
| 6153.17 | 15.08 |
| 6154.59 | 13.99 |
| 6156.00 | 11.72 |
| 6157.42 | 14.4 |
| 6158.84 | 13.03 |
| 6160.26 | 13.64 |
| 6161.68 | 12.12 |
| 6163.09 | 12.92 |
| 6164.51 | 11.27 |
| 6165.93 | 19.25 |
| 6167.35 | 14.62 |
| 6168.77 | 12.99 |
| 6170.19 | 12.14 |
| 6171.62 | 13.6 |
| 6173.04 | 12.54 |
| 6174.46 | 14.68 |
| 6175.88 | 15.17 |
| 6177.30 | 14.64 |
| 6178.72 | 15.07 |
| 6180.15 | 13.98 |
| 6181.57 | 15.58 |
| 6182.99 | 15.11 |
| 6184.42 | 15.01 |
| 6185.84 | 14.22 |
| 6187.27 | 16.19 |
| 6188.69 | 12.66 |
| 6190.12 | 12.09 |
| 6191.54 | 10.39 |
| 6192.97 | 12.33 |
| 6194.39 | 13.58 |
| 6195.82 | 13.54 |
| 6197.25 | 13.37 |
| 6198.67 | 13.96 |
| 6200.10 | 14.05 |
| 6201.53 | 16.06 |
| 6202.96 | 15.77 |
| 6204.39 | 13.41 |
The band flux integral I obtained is 108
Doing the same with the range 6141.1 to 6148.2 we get 106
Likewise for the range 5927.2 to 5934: 98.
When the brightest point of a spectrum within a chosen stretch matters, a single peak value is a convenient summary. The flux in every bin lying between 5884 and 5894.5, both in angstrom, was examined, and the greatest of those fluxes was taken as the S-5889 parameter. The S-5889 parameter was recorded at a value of 15.18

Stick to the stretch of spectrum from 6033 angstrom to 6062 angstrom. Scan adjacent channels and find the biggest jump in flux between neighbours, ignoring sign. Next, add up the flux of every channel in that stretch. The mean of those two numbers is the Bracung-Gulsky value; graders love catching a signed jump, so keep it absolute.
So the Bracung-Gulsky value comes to 153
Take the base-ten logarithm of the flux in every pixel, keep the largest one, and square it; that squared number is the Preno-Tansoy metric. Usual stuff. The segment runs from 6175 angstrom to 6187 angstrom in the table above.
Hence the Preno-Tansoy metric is 1.42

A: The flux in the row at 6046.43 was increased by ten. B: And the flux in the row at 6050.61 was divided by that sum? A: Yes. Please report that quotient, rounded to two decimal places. 0.60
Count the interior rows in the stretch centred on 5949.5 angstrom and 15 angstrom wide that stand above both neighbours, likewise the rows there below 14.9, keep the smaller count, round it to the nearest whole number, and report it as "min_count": 3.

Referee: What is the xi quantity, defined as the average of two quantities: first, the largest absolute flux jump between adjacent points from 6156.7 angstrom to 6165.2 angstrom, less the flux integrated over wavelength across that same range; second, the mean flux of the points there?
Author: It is -48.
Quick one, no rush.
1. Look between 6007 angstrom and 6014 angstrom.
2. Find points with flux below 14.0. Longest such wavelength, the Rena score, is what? 6013.11 angstrom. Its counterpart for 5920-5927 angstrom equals 5925.14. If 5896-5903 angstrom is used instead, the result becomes 5902.00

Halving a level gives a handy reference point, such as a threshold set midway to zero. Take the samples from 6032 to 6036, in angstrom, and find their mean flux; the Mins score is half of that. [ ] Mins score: 7.17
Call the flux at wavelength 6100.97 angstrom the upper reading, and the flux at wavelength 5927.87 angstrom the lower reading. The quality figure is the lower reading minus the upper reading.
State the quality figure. 1.2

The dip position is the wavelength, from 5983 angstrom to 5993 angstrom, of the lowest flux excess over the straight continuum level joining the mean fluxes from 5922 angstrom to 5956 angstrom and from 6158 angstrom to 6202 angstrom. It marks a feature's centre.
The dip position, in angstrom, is 5984.10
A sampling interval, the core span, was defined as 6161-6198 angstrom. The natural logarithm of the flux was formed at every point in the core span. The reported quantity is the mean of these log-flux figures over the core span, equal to 2.62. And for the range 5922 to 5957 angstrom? 2.66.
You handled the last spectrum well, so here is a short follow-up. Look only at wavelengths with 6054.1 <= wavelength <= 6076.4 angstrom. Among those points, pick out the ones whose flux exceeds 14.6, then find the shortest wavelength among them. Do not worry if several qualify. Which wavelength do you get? 6054.79 angstrom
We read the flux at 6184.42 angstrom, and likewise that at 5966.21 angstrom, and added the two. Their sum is 29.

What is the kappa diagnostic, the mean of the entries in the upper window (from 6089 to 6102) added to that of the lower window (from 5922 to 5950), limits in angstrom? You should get 28.7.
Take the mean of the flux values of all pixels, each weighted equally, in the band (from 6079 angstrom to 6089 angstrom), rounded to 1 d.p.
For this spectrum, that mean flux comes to 13.9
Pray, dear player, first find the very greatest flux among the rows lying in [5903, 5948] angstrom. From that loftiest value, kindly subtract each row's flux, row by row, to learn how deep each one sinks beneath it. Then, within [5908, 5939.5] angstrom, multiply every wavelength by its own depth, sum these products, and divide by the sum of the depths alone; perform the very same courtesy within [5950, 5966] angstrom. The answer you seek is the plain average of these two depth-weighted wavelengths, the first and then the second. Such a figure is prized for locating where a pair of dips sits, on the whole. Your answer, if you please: 5940.9 angstrom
